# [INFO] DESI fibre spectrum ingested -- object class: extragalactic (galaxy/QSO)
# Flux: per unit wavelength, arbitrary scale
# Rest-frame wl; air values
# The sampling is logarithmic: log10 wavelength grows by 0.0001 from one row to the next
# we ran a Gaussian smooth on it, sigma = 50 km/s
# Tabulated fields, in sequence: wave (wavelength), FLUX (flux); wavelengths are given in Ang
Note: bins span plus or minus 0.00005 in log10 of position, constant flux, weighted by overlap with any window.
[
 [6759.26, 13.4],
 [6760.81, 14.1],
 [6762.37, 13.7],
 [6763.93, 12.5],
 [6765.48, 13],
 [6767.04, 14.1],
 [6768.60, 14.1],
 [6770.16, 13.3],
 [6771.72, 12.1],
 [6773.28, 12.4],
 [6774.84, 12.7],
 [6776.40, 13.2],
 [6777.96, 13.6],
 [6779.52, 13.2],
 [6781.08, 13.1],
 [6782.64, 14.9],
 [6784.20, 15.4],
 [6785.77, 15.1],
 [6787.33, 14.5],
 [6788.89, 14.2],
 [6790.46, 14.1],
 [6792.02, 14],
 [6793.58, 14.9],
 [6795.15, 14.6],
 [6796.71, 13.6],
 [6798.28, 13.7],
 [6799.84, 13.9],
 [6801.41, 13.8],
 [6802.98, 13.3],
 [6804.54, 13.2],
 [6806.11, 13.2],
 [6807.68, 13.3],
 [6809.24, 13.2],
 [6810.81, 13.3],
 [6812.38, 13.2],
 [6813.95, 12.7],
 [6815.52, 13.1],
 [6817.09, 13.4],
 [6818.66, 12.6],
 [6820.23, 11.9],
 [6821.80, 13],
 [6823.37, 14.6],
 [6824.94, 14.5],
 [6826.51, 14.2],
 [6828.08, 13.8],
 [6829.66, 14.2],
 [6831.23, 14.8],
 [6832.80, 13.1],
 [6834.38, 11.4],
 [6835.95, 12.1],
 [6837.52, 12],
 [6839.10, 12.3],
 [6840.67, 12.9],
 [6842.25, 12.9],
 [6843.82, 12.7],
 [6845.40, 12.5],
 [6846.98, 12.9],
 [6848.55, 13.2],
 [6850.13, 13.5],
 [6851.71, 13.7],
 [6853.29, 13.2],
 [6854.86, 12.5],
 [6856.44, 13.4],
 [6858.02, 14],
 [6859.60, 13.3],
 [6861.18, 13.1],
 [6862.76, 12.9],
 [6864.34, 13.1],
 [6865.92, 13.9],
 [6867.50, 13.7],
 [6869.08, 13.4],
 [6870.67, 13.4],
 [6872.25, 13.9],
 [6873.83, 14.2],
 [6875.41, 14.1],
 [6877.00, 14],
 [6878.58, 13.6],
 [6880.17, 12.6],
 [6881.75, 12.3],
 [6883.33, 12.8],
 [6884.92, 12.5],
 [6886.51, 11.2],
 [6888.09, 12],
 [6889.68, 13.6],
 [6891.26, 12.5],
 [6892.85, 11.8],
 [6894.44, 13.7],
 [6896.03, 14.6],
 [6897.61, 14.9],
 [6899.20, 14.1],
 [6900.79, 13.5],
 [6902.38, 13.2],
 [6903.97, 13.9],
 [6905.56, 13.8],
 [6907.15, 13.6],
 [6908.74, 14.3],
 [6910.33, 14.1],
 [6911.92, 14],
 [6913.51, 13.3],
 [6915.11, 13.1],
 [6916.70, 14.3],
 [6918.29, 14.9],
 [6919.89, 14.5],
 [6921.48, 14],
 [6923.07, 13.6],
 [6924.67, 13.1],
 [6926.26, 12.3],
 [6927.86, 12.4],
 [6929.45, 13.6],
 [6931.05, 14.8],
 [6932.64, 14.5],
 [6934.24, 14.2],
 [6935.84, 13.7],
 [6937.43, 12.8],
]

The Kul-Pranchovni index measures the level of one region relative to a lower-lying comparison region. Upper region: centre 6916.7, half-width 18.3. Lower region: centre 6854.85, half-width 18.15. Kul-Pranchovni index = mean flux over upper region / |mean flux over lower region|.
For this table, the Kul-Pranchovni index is 1.049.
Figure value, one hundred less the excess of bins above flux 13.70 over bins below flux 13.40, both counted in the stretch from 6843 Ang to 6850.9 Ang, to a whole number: 104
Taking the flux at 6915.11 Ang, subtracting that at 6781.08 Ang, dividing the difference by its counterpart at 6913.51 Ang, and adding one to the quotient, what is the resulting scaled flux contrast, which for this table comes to 1.00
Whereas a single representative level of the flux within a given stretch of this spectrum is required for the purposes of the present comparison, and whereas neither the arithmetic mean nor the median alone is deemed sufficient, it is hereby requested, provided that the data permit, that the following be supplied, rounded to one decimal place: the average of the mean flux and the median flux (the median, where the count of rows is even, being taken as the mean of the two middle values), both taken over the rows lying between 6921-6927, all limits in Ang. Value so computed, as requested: 13.3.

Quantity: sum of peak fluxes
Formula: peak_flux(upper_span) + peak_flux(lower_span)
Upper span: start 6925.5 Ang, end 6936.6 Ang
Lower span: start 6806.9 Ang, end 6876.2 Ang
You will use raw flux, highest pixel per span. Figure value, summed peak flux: 29.60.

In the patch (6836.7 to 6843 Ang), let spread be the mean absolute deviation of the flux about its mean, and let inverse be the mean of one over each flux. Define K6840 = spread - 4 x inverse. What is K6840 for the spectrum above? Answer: 0.06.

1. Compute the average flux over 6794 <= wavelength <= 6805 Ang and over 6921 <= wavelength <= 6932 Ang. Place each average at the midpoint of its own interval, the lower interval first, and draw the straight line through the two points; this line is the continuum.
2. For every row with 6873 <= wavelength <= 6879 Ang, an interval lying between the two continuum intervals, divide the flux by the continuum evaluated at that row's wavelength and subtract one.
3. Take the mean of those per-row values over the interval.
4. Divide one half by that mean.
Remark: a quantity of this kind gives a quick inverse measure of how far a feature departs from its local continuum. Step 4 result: 15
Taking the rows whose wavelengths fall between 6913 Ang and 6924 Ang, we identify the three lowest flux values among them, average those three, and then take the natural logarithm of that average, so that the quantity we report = 2.59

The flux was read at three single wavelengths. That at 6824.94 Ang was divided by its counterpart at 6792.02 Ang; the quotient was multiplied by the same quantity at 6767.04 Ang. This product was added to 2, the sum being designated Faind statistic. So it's 16.6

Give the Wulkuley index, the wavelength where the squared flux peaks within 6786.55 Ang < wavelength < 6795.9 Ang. 6793.58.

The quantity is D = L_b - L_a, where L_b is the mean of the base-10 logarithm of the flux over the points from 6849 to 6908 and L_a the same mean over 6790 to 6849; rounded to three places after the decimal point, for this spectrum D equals 0.001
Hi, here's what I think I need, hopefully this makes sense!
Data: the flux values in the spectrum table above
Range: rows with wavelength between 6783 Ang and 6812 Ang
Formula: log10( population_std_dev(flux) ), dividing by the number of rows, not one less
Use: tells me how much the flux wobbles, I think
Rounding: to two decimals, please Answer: -0.17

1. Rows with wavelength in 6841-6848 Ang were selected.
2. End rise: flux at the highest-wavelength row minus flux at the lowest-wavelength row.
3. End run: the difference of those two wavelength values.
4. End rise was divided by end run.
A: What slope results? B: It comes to 0.00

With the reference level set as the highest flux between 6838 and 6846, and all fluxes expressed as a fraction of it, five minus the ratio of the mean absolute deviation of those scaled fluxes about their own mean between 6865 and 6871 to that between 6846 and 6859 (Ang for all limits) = 4.4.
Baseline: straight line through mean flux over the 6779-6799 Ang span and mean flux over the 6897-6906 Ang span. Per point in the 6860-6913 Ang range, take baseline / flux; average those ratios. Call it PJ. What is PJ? 1.04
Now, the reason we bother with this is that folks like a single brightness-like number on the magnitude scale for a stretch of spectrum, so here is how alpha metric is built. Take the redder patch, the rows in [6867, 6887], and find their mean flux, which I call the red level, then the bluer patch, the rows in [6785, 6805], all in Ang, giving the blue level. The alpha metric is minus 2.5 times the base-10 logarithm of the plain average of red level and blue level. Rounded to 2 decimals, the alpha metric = -2.84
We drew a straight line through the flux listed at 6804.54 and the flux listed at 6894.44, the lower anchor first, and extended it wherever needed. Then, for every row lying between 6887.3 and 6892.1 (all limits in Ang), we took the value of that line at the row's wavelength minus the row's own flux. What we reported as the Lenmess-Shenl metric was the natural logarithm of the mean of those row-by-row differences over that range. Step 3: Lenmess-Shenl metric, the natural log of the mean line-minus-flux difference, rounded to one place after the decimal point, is 0.0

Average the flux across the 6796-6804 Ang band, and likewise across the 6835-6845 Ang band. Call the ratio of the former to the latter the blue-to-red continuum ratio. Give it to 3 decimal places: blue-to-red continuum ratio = 1.094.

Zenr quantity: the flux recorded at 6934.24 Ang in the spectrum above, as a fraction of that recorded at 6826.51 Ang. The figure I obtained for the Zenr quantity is 1.00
